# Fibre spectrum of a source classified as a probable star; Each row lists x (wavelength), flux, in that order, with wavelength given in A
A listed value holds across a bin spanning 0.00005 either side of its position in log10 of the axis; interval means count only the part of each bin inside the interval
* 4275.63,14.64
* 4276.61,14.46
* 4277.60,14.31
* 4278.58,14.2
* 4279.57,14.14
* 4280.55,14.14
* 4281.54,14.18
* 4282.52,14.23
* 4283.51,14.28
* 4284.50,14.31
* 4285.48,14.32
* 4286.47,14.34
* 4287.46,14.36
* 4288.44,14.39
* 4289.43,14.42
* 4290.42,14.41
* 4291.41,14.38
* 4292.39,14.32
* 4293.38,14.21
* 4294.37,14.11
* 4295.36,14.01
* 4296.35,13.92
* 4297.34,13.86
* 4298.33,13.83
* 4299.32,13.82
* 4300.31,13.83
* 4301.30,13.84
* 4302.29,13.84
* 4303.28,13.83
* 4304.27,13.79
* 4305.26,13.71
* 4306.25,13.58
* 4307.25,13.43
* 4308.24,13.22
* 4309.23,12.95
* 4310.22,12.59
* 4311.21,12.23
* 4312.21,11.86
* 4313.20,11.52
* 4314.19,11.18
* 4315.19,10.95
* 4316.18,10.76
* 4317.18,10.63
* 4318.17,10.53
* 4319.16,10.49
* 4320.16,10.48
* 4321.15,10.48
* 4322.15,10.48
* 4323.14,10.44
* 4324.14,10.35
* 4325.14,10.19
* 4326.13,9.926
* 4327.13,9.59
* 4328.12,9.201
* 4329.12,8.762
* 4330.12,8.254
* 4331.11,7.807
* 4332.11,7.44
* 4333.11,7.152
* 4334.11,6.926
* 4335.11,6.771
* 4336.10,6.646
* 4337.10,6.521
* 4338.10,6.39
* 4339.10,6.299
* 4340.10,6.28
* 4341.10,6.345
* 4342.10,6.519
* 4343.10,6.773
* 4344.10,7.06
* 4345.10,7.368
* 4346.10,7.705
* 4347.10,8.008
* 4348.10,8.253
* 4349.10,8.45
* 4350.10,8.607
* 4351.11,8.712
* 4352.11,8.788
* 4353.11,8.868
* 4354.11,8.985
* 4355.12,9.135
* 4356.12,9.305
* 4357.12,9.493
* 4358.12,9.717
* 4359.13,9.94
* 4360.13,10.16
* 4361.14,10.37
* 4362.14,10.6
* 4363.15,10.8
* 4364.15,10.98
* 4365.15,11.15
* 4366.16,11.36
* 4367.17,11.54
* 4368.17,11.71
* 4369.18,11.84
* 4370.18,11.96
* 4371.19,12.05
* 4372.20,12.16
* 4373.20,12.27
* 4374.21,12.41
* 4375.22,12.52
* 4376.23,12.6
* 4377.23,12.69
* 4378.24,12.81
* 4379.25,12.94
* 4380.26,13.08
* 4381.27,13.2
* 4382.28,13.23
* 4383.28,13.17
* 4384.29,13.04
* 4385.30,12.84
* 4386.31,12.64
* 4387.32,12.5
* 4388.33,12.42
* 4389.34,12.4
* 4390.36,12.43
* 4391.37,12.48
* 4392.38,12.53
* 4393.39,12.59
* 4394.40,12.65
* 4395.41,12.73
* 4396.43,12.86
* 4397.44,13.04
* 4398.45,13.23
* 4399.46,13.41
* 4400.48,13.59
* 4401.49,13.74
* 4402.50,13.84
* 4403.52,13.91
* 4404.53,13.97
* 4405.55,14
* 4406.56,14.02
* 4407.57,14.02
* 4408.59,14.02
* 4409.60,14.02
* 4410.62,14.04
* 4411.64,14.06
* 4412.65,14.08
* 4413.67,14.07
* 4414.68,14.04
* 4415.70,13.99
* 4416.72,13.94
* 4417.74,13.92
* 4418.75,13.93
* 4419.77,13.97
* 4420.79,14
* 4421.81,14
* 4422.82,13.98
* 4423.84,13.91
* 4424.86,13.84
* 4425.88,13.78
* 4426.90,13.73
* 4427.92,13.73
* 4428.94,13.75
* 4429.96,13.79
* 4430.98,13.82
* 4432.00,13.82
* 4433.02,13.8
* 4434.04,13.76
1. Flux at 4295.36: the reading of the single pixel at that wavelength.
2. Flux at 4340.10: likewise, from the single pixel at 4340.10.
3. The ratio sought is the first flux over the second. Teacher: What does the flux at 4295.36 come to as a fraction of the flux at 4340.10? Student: 2.2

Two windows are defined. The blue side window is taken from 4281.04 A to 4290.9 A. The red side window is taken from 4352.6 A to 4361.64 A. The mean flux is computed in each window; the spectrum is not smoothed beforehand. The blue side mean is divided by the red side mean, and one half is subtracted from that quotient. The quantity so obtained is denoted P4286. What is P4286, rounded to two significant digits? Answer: 1.0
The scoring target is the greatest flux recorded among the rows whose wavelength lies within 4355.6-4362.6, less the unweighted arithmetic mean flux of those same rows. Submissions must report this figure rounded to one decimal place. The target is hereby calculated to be 0.7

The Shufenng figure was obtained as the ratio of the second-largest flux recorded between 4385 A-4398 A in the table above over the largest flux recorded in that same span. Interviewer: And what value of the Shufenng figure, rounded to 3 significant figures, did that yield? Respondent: 0.986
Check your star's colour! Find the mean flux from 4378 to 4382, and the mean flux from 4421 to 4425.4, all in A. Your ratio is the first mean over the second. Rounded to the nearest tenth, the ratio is 0.9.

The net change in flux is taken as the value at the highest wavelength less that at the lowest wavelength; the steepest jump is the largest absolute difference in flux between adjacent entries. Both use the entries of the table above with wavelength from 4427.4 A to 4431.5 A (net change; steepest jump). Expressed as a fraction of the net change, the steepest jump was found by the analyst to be 0.44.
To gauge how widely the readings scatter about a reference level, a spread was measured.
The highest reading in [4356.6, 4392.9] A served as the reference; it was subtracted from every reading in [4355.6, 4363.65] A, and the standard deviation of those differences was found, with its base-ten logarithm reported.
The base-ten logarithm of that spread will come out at -0.3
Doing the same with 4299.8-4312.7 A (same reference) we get -0.2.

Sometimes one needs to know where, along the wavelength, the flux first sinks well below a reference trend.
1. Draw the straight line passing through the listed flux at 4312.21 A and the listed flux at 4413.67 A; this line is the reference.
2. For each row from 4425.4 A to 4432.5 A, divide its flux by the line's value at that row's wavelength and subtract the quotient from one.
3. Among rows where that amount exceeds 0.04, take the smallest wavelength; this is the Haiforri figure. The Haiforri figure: 4426.90 A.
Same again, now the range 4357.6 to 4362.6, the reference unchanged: 4358.12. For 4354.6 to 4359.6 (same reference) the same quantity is 4355.12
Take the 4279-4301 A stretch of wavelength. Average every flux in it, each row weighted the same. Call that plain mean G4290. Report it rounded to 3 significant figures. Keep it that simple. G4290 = 14.2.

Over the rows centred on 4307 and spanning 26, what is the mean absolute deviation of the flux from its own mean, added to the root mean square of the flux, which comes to 14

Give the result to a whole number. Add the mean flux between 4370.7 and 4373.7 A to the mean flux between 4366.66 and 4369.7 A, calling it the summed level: 24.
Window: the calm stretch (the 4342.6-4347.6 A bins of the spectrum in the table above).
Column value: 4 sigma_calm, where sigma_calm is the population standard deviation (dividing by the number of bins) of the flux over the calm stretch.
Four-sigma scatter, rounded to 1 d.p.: 1.8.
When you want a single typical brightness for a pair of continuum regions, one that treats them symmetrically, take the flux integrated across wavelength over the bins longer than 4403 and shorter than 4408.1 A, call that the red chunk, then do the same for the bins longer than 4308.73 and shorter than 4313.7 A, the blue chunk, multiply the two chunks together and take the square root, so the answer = 66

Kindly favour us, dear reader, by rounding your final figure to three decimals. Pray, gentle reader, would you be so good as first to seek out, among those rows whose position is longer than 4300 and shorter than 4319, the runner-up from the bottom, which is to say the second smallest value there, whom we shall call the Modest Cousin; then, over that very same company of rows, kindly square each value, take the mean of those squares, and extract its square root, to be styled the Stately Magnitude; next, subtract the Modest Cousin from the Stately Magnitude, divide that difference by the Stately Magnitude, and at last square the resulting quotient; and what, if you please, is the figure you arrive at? 0.024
